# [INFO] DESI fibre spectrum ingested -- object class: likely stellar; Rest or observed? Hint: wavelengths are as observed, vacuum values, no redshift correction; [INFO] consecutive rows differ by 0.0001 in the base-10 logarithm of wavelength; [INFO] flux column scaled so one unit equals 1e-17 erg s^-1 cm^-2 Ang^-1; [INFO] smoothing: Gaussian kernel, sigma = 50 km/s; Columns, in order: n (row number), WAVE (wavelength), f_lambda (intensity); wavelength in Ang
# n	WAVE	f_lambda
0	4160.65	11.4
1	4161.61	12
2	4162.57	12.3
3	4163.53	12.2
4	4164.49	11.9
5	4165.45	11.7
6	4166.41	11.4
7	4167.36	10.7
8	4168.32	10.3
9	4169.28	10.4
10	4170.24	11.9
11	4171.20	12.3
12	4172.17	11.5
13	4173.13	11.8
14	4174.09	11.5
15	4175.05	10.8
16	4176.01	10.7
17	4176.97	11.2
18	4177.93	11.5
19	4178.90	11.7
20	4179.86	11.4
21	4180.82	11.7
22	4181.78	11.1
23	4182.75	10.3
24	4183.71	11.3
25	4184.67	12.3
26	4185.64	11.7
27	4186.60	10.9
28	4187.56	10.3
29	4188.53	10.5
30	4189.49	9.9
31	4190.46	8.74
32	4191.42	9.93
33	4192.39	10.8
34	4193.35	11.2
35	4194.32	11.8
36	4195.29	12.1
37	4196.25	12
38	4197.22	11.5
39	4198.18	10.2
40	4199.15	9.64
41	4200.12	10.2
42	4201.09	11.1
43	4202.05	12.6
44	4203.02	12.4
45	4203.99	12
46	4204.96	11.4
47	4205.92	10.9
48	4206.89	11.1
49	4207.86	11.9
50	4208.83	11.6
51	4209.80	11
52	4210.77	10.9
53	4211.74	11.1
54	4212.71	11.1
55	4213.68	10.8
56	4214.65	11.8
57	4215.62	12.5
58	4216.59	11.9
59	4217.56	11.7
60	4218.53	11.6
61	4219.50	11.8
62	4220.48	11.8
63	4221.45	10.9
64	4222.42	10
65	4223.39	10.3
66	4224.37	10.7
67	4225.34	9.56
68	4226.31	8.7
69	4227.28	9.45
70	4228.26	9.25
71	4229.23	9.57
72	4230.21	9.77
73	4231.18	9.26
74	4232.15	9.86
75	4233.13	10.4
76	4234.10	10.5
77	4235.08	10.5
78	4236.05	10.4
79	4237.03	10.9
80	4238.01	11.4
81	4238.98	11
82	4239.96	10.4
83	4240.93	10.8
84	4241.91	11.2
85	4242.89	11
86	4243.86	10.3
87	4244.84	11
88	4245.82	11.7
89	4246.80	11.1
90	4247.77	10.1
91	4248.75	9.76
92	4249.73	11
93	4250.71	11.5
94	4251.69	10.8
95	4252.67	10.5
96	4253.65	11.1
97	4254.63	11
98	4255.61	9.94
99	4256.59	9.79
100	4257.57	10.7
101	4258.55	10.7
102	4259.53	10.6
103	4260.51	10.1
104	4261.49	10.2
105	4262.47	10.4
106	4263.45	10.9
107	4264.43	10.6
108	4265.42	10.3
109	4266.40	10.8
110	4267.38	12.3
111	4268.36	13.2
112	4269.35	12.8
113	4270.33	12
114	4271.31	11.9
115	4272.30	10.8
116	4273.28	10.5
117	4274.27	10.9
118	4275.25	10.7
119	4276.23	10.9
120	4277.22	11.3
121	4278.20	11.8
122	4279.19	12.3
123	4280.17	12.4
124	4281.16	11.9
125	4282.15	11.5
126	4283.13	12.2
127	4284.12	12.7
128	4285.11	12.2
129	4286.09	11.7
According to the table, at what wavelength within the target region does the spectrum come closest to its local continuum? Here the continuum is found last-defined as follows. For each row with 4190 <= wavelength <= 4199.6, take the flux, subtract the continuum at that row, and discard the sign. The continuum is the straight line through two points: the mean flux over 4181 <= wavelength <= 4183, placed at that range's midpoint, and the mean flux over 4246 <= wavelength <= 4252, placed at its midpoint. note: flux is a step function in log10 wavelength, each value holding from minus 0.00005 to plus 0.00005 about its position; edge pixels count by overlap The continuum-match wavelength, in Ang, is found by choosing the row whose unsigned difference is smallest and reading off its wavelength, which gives 4192.39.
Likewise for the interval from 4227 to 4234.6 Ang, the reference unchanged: 4234.10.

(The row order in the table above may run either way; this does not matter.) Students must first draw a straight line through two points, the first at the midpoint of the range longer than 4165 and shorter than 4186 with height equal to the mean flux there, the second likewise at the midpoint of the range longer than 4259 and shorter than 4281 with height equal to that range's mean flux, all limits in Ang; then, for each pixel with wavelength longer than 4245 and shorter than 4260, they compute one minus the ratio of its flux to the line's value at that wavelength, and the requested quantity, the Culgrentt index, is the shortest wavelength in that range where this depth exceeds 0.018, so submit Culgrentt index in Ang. 4247.77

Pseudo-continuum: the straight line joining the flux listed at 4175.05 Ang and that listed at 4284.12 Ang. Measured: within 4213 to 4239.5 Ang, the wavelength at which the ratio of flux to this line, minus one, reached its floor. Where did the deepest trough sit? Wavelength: 4226.31 Ang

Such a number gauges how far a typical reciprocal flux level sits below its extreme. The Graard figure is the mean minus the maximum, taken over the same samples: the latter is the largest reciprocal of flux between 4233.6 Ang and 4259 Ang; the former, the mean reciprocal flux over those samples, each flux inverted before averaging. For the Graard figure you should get -0.009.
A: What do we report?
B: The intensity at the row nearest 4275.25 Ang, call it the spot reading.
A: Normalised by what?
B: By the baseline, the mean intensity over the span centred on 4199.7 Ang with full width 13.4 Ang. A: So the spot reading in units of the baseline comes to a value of 0.94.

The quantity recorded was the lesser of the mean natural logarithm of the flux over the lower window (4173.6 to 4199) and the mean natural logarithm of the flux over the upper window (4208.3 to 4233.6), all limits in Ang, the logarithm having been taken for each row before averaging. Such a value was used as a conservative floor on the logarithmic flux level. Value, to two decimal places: 2.36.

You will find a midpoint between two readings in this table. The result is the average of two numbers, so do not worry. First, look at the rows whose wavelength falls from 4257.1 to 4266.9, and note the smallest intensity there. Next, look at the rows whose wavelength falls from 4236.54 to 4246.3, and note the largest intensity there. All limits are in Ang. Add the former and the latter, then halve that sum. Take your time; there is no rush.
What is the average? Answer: 10.9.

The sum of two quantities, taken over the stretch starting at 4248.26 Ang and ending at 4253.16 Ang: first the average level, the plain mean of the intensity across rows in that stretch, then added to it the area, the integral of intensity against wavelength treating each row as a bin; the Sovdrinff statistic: 63.1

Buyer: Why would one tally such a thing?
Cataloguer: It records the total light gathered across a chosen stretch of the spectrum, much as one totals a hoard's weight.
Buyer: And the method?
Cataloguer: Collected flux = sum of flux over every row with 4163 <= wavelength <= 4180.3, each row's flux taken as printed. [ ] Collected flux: 205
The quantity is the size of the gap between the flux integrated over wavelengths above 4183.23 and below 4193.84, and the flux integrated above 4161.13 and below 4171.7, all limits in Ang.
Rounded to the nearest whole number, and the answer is 9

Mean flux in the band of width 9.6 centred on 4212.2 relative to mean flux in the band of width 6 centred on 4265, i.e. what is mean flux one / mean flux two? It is 1.05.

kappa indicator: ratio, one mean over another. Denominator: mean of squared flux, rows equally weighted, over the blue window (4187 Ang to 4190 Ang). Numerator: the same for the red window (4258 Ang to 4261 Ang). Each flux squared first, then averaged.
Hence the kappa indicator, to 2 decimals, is 1.05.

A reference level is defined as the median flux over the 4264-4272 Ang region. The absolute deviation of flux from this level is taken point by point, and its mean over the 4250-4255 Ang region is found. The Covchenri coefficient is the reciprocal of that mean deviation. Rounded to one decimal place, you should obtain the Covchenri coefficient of 1.0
